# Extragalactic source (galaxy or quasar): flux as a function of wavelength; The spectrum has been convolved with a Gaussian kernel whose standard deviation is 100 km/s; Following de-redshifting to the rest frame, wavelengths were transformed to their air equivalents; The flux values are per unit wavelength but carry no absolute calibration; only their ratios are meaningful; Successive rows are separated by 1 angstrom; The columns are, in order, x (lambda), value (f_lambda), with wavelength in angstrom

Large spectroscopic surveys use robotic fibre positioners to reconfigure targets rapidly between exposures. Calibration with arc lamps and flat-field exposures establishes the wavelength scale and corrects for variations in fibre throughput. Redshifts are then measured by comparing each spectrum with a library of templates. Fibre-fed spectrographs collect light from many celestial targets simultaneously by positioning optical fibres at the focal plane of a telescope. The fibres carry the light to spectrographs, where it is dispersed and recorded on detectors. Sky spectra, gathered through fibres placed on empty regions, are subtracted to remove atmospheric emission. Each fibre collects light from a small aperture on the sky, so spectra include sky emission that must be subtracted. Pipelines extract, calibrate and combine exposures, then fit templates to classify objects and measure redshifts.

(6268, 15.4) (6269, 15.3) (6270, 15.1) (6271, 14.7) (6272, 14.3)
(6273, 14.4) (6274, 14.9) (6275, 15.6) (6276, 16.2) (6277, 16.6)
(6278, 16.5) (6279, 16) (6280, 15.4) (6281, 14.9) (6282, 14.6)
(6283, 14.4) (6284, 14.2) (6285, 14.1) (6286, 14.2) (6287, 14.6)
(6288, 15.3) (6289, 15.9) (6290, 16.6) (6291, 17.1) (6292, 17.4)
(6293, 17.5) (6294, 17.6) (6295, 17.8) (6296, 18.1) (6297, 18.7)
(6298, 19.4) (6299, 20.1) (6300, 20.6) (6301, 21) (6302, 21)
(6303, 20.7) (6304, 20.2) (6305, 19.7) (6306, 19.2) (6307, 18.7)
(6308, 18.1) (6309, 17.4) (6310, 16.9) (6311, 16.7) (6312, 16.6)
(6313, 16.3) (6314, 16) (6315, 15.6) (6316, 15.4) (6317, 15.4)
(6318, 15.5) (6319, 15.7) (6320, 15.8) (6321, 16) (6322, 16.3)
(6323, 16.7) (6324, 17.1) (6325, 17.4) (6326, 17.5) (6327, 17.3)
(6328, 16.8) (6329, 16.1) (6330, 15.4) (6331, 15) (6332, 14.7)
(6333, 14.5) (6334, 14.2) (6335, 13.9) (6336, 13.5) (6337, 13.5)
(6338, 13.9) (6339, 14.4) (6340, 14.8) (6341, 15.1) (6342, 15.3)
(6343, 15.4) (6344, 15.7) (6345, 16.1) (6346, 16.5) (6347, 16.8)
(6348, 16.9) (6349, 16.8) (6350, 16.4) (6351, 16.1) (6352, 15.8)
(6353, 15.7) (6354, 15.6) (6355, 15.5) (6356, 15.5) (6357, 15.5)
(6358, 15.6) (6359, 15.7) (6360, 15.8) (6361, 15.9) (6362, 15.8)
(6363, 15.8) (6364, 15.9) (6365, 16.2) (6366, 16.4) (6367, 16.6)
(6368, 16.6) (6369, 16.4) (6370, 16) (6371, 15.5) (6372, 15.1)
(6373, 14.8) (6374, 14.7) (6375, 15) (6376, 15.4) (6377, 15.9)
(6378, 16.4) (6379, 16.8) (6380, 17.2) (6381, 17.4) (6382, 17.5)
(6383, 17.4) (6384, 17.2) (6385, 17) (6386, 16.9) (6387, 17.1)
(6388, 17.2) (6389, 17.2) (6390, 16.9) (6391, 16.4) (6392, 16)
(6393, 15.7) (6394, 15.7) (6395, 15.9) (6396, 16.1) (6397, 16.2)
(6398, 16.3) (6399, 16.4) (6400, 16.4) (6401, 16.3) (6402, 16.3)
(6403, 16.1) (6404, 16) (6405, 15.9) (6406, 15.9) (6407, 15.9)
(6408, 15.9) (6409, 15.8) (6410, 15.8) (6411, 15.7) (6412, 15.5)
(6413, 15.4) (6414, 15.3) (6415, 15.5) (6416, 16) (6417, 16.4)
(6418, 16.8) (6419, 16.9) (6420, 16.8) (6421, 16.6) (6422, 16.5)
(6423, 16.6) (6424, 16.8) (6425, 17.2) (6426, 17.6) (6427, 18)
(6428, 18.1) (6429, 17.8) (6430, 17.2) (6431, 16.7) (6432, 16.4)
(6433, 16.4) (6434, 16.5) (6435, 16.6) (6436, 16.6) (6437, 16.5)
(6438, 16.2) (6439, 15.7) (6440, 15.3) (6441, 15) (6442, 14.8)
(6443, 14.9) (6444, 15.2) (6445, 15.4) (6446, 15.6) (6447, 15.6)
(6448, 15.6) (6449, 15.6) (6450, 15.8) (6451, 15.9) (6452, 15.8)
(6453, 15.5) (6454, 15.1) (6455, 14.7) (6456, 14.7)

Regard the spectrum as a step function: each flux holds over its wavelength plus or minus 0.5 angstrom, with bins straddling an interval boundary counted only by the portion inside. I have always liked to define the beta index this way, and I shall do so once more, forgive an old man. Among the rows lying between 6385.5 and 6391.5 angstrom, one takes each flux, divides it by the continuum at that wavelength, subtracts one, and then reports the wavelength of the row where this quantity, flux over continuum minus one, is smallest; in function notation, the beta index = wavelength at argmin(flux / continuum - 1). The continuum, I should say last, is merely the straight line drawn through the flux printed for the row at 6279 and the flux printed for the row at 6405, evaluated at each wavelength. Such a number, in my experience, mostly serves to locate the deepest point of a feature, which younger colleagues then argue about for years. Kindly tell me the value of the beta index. 6391 angstrom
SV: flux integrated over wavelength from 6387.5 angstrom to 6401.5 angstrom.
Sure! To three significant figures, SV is 229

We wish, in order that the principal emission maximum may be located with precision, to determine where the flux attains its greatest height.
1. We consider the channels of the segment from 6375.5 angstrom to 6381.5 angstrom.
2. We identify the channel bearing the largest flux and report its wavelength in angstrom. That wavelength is 6381 angstrom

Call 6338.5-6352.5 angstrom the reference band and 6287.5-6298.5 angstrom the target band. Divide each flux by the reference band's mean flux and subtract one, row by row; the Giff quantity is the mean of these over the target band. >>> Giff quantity 0.10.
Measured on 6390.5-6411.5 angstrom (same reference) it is 0.01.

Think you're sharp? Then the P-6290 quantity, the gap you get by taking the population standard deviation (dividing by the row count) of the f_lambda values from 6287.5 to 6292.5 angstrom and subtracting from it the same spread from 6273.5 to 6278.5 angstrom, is 0.1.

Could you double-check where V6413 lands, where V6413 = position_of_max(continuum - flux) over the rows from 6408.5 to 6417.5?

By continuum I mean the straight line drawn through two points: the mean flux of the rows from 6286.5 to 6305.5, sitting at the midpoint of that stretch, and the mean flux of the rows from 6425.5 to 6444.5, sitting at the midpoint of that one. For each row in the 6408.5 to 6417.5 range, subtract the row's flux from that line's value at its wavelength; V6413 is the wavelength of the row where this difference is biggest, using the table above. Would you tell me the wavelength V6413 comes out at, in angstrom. 6414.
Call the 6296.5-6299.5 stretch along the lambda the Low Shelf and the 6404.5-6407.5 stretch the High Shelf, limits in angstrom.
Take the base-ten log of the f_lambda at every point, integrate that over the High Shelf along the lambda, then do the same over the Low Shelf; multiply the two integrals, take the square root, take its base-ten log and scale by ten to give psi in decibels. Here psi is 5.72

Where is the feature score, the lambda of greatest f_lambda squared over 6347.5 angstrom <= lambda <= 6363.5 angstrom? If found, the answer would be 6348 angstrom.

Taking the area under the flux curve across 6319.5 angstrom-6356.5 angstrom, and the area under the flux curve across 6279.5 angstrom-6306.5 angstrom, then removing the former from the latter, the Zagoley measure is -110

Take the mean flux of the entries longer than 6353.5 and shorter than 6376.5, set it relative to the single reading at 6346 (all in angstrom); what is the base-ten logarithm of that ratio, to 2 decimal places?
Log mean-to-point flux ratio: -0.02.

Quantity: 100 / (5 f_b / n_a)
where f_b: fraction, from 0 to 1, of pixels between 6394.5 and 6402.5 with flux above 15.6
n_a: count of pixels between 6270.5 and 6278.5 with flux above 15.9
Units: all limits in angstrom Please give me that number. 60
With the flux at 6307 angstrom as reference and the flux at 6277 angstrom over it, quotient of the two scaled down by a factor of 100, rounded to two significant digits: 0.0089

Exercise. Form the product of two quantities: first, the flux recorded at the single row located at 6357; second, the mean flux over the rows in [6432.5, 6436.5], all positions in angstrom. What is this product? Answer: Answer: 256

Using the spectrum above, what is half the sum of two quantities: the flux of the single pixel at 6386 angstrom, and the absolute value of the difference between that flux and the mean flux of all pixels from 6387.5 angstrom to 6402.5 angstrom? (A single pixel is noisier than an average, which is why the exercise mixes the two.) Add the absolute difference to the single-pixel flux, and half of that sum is 8.7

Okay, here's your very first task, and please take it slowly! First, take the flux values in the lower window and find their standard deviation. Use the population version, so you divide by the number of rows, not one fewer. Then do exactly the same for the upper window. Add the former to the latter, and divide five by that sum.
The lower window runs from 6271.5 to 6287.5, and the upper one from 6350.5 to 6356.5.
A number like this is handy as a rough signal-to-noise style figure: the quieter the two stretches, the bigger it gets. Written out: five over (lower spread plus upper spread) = 4.8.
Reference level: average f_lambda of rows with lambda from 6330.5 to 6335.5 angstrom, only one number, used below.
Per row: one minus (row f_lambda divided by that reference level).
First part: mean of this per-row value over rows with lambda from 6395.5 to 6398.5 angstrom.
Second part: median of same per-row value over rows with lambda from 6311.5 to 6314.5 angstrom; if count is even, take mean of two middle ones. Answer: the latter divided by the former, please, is 1.1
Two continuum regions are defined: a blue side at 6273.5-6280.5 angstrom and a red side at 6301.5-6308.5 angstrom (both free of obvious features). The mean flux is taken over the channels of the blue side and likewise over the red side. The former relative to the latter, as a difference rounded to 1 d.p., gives -3.8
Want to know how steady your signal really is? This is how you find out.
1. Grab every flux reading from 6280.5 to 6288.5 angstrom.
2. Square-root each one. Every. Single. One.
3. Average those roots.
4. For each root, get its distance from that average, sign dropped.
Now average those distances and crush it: 0.04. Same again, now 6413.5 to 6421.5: 0.06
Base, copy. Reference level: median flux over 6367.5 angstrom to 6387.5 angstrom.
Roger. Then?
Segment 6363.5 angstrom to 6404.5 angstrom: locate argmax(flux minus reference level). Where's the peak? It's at 6382 angstrom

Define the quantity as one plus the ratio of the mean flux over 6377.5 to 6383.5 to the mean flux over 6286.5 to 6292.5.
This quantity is 2.06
